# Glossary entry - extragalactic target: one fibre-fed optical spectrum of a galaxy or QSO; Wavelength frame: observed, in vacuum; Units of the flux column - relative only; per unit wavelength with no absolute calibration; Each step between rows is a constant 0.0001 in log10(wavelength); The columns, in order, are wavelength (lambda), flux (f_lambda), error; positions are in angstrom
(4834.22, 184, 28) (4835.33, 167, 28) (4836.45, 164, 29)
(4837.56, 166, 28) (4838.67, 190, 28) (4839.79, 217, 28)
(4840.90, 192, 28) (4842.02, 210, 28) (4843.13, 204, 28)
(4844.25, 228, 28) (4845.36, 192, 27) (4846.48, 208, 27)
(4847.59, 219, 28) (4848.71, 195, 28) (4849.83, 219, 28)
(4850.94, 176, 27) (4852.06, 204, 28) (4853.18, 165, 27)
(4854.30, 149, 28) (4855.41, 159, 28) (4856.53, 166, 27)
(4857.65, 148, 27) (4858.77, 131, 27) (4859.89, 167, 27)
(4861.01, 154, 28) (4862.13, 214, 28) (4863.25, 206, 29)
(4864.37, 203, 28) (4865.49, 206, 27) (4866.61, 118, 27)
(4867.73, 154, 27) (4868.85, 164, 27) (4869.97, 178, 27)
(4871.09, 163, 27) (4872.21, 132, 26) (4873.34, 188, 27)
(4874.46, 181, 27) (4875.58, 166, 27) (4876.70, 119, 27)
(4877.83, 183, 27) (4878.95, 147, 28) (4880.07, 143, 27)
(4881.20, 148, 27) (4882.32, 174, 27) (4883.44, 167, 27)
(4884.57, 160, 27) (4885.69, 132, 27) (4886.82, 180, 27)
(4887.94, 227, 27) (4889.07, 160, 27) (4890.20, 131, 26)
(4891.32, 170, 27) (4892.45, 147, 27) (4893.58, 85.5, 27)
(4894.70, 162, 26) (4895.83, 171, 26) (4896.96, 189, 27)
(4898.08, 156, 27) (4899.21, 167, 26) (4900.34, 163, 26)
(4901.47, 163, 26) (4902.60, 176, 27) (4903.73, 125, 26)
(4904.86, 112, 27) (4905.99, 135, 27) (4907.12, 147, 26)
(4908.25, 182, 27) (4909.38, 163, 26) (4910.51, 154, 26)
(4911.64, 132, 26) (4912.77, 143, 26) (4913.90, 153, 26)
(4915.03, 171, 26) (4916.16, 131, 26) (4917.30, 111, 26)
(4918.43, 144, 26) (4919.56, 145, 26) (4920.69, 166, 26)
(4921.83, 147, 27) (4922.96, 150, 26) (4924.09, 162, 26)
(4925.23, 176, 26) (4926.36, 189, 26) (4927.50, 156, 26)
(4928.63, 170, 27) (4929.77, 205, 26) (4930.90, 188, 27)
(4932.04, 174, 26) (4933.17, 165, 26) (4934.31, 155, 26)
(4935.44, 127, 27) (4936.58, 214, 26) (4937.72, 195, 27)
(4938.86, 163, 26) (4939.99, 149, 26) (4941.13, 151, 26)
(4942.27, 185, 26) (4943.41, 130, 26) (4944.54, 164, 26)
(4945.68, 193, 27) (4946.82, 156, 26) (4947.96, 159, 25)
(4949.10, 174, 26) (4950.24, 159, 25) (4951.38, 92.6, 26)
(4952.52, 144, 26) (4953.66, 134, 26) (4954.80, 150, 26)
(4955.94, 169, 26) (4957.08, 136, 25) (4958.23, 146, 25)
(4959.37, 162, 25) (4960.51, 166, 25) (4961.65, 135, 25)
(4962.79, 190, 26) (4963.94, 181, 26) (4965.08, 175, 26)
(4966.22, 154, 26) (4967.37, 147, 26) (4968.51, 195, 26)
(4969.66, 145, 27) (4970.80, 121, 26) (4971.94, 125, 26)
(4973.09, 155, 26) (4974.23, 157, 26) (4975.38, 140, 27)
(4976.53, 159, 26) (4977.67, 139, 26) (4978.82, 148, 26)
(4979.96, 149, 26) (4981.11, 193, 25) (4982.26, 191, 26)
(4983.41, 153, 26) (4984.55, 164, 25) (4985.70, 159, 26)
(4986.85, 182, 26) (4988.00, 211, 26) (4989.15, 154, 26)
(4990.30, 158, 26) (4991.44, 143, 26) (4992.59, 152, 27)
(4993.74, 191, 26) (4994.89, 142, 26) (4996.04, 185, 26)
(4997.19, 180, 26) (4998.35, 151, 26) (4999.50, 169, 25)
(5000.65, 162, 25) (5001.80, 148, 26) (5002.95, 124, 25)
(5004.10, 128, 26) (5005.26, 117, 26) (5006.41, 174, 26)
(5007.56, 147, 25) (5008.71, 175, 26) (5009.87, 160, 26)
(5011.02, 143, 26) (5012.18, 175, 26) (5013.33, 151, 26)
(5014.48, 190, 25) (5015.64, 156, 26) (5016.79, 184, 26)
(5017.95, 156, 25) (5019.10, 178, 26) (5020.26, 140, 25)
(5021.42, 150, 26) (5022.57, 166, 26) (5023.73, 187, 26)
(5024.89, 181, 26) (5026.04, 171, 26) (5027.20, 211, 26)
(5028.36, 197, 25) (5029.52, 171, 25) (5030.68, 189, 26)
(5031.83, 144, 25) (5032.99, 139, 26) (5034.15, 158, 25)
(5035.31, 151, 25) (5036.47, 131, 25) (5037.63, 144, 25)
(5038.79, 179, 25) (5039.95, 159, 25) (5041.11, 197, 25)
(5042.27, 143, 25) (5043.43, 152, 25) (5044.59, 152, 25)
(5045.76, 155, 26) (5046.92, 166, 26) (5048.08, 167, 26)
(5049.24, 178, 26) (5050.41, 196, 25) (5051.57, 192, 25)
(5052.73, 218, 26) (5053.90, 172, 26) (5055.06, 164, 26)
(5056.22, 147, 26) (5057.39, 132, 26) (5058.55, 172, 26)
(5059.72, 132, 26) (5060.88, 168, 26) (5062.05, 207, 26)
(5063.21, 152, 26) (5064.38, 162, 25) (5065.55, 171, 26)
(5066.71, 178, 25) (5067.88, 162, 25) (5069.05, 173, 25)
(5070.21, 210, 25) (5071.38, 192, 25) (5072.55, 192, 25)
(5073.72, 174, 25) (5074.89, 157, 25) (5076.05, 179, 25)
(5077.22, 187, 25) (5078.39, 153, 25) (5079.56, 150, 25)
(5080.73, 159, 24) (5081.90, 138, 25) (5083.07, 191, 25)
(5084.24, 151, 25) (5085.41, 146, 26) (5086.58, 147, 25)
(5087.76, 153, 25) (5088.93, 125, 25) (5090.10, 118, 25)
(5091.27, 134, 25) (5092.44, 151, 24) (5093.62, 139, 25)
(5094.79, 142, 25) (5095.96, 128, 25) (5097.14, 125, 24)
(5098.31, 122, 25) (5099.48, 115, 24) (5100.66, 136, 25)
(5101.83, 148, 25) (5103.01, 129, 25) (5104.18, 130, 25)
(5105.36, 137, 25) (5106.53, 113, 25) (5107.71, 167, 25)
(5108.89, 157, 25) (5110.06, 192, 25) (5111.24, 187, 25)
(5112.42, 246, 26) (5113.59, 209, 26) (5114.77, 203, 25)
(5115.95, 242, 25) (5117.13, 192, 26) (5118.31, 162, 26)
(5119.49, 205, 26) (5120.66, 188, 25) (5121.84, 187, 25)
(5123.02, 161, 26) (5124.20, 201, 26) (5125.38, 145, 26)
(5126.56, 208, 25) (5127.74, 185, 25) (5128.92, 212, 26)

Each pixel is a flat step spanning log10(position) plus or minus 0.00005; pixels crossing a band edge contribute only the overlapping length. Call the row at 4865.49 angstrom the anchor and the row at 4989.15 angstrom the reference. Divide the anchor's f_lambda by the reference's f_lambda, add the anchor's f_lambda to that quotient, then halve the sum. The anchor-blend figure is 104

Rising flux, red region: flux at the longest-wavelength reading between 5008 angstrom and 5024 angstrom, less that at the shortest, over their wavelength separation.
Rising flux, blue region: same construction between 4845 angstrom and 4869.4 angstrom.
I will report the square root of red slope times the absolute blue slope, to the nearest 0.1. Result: 1.0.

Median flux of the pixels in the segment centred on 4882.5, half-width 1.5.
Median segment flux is 167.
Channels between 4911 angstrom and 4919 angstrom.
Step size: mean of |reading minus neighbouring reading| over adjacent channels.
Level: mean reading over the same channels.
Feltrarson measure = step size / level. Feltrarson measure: 0.16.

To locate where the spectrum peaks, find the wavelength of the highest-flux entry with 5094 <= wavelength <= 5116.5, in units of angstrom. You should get 5112.42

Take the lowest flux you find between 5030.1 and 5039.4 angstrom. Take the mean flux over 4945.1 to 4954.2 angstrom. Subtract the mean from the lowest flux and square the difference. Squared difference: 418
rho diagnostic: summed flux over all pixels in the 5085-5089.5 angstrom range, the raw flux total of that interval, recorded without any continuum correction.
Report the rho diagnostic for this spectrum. 571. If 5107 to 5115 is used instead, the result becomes 1361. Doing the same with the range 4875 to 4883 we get 1080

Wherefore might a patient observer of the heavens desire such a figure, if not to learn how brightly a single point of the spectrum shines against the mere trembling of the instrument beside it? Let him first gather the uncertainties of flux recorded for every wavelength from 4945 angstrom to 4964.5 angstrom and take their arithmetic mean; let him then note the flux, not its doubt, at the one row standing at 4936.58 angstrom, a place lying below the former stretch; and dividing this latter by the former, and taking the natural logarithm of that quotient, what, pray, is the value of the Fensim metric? 2.12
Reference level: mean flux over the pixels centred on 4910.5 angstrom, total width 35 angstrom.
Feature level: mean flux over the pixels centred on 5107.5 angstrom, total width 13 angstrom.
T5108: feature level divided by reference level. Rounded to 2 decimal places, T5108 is 1.08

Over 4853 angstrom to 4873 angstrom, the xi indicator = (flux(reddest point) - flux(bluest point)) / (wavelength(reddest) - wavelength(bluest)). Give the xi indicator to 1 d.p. -1.7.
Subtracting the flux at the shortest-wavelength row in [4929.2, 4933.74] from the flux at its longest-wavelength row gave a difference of -40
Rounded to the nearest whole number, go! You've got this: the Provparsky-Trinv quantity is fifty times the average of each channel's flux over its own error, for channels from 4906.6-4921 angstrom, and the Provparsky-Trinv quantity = 286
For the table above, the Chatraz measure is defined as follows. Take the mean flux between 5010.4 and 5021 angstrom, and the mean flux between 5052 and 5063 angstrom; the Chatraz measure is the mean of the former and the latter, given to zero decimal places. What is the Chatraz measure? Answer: 166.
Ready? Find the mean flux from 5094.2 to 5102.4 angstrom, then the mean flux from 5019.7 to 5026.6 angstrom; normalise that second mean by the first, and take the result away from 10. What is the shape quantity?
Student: 8.73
